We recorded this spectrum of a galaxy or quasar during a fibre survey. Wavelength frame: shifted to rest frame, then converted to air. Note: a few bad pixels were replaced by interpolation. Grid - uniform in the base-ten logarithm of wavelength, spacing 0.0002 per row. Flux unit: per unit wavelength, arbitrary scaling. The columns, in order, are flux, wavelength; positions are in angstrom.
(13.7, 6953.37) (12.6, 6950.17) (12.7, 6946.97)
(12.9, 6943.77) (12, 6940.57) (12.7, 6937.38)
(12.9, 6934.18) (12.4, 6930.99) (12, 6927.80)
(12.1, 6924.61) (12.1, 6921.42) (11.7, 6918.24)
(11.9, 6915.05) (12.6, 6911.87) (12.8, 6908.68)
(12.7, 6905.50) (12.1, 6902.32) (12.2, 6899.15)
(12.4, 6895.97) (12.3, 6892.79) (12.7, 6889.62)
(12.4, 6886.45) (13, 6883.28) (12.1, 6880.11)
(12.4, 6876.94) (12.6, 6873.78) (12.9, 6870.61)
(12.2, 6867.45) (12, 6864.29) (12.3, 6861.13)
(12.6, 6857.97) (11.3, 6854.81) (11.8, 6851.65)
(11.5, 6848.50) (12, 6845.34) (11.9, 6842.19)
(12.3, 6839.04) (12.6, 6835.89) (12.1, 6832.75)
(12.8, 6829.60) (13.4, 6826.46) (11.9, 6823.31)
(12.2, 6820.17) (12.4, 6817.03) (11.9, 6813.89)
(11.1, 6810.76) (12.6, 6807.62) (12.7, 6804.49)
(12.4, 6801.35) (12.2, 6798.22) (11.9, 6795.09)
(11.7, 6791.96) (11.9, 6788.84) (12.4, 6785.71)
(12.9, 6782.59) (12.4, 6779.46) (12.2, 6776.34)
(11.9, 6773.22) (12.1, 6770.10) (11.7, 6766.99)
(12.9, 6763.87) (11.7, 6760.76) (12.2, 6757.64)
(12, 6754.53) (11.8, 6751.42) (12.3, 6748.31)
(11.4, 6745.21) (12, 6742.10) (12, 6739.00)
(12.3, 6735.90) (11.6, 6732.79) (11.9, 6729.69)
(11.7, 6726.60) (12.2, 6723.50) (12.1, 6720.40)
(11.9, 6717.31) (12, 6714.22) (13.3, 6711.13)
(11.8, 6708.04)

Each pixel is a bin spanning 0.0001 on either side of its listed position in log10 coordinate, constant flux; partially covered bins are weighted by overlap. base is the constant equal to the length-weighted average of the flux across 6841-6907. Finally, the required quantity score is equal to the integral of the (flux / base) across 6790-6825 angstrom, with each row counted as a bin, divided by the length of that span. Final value 0.99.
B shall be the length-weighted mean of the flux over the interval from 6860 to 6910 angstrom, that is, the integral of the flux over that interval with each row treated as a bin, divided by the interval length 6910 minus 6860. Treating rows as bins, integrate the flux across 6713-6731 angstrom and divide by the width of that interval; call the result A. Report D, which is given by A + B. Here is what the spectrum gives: 24.4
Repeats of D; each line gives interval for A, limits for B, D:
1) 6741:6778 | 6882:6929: 24.4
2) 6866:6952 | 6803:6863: 24.6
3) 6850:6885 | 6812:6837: 24.7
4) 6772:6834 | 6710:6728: 24.4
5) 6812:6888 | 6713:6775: 24.3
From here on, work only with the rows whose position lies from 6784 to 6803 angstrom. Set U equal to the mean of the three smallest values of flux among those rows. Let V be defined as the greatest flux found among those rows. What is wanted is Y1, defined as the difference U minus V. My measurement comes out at -0.57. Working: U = 11.83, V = 12.4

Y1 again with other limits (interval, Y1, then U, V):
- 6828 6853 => -1.07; 11.73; 12.8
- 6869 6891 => -0.70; 12.30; 13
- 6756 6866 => -2.10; 11.30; 13.4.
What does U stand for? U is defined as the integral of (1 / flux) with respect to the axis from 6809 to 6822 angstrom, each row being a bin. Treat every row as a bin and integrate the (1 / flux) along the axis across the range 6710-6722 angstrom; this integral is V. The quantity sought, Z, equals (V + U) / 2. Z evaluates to 1.04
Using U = 1.09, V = 0.98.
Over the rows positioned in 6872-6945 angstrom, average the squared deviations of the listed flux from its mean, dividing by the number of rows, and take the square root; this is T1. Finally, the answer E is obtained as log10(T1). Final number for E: -0.45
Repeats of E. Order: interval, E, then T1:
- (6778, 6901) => -0.34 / 0.46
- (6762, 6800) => -0.41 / 0.39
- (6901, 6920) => -0.38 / 0.42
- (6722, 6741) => -0.60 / 0.25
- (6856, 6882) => -0.55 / 0.28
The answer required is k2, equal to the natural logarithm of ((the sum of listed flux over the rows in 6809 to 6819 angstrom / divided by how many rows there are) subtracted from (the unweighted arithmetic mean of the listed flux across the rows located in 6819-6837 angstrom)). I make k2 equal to -0.4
